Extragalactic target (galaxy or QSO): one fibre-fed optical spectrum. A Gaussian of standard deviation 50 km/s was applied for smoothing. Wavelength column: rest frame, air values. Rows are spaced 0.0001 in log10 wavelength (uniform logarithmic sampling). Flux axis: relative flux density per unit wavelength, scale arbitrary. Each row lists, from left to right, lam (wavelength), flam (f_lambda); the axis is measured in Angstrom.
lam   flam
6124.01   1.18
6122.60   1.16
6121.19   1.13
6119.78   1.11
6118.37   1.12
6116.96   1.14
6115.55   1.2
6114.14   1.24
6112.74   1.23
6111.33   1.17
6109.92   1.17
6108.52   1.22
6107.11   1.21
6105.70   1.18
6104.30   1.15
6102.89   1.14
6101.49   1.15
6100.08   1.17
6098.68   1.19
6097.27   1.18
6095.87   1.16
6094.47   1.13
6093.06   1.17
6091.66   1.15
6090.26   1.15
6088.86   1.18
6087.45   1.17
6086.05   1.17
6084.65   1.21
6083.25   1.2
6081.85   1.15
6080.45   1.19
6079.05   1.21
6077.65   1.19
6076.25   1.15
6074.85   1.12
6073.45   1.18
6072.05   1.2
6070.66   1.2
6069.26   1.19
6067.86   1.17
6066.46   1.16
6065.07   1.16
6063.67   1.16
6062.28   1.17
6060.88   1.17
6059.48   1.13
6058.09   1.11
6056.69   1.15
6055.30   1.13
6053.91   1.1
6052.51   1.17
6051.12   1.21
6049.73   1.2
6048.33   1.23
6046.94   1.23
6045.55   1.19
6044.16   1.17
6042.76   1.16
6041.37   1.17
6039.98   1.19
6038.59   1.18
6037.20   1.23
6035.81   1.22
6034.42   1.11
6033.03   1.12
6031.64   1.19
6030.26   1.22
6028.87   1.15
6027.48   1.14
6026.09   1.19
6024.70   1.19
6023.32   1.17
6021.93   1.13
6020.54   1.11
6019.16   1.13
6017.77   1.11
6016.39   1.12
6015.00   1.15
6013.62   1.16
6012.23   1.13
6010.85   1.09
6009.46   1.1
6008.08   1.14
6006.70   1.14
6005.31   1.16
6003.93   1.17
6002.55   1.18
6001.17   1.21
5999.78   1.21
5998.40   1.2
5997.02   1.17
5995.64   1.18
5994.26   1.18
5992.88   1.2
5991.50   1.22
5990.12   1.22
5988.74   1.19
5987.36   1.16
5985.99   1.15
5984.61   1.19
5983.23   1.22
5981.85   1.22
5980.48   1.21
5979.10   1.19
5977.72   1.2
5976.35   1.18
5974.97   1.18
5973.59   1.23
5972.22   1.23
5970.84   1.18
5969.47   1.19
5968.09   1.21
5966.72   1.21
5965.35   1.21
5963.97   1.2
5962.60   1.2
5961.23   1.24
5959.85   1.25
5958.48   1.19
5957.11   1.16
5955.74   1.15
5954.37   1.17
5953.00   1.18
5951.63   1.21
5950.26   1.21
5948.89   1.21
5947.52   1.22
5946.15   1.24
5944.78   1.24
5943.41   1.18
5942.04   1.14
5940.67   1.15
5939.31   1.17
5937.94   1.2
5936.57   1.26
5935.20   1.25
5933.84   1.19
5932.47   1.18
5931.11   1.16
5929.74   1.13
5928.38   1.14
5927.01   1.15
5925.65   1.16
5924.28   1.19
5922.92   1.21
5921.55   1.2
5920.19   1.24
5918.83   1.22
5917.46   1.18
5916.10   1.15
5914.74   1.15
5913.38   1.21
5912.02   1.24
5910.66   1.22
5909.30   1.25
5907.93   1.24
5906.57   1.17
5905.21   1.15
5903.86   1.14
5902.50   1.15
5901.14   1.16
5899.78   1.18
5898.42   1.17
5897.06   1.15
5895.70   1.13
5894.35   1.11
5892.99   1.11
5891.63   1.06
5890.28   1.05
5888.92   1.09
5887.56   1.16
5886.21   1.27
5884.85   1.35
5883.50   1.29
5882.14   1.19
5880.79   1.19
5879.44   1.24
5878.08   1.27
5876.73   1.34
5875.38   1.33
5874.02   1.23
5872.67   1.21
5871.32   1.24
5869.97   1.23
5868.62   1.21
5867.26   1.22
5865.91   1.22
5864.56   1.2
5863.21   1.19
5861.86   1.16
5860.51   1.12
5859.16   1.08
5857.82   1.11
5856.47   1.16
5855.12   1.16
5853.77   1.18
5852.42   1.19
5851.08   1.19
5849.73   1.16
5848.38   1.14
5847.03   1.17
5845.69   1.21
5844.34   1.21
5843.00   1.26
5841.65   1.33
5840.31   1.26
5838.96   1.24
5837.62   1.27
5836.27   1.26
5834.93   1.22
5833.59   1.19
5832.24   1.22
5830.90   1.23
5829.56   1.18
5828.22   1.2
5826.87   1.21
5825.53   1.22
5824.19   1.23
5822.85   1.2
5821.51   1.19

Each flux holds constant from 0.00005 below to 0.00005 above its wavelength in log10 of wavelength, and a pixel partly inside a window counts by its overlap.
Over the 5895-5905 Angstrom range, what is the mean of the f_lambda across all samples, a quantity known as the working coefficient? 1.15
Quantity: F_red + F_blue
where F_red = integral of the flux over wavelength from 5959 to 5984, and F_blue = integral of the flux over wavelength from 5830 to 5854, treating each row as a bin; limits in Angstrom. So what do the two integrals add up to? 59.4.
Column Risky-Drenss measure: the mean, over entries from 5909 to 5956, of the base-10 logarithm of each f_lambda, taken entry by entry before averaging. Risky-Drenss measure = 0.076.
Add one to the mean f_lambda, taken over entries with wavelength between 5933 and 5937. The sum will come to 2.23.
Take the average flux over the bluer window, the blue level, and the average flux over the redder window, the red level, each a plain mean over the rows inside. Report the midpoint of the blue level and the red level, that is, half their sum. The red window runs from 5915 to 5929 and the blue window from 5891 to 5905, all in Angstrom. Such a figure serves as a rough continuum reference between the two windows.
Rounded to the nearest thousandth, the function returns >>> 1.160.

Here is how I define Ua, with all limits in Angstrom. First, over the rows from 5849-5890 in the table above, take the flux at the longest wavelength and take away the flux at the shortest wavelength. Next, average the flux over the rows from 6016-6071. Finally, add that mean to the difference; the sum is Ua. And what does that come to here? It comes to 1.10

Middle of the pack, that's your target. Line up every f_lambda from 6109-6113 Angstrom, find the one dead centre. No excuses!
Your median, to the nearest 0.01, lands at 1.17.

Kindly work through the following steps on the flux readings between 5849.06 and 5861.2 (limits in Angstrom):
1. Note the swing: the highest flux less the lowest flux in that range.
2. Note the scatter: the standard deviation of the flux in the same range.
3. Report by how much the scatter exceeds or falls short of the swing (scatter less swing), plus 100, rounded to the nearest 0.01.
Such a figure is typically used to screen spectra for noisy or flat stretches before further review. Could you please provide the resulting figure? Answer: 99.93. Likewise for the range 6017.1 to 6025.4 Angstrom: 99.95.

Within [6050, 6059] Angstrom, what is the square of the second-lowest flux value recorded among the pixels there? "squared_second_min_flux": 1.232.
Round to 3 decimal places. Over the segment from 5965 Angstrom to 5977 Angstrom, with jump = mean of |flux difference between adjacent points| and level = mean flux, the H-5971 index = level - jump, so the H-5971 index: 1.186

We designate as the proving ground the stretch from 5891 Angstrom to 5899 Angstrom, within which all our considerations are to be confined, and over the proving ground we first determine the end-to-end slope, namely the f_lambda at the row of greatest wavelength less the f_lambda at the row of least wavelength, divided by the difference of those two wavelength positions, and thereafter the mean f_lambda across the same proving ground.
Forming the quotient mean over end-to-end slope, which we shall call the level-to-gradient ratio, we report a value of 69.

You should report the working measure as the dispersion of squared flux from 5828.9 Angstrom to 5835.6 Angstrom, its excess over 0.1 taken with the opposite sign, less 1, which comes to -0.95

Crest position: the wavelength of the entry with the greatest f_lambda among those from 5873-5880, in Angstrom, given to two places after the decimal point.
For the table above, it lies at 5876.73 Angstrom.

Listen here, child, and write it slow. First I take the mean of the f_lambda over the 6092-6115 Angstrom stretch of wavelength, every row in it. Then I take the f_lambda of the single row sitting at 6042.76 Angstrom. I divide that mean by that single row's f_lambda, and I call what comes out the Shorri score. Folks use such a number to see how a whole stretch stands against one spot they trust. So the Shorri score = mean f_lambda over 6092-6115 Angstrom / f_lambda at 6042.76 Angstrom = 1.02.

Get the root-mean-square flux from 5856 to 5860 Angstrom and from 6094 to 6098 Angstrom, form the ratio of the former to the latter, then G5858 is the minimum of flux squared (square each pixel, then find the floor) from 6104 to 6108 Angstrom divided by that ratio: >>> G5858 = 1.37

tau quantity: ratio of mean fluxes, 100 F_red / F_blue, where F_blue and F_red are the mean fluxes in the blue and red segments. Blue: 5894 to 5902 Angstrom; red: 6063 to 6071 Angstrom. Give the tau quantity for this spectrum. 102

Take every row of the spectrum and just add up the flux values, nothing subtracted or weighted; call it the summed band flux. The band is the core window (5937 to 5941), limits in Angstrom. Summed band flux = 3.52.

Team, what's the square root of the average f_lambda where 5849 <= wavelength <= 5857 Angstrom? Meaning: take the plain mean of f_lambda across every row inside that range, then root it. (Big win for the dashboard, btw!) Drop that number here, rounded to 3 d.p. 1.083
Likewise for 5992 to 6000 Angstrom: 1.091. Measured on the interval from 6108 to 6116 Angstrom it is 1.098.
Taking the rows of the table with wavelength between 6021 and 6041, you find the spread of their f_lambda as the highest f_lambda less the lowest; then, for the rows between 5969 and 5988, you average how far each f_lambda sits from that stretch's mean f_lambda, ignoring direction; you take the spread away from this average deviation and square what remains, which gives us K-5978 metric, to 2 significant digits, 0.010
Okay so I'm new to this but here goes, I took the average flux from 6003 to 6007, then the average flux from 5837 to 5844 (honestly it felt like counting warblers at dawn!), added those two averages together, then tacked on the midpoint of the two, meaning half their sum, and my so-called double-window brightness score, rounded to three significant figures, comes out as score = 3.64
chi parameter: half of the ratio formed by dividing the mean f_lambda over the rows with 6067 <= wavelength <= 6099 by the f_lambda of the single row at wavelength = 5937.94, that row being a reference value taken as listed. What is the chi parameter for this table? 0.489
